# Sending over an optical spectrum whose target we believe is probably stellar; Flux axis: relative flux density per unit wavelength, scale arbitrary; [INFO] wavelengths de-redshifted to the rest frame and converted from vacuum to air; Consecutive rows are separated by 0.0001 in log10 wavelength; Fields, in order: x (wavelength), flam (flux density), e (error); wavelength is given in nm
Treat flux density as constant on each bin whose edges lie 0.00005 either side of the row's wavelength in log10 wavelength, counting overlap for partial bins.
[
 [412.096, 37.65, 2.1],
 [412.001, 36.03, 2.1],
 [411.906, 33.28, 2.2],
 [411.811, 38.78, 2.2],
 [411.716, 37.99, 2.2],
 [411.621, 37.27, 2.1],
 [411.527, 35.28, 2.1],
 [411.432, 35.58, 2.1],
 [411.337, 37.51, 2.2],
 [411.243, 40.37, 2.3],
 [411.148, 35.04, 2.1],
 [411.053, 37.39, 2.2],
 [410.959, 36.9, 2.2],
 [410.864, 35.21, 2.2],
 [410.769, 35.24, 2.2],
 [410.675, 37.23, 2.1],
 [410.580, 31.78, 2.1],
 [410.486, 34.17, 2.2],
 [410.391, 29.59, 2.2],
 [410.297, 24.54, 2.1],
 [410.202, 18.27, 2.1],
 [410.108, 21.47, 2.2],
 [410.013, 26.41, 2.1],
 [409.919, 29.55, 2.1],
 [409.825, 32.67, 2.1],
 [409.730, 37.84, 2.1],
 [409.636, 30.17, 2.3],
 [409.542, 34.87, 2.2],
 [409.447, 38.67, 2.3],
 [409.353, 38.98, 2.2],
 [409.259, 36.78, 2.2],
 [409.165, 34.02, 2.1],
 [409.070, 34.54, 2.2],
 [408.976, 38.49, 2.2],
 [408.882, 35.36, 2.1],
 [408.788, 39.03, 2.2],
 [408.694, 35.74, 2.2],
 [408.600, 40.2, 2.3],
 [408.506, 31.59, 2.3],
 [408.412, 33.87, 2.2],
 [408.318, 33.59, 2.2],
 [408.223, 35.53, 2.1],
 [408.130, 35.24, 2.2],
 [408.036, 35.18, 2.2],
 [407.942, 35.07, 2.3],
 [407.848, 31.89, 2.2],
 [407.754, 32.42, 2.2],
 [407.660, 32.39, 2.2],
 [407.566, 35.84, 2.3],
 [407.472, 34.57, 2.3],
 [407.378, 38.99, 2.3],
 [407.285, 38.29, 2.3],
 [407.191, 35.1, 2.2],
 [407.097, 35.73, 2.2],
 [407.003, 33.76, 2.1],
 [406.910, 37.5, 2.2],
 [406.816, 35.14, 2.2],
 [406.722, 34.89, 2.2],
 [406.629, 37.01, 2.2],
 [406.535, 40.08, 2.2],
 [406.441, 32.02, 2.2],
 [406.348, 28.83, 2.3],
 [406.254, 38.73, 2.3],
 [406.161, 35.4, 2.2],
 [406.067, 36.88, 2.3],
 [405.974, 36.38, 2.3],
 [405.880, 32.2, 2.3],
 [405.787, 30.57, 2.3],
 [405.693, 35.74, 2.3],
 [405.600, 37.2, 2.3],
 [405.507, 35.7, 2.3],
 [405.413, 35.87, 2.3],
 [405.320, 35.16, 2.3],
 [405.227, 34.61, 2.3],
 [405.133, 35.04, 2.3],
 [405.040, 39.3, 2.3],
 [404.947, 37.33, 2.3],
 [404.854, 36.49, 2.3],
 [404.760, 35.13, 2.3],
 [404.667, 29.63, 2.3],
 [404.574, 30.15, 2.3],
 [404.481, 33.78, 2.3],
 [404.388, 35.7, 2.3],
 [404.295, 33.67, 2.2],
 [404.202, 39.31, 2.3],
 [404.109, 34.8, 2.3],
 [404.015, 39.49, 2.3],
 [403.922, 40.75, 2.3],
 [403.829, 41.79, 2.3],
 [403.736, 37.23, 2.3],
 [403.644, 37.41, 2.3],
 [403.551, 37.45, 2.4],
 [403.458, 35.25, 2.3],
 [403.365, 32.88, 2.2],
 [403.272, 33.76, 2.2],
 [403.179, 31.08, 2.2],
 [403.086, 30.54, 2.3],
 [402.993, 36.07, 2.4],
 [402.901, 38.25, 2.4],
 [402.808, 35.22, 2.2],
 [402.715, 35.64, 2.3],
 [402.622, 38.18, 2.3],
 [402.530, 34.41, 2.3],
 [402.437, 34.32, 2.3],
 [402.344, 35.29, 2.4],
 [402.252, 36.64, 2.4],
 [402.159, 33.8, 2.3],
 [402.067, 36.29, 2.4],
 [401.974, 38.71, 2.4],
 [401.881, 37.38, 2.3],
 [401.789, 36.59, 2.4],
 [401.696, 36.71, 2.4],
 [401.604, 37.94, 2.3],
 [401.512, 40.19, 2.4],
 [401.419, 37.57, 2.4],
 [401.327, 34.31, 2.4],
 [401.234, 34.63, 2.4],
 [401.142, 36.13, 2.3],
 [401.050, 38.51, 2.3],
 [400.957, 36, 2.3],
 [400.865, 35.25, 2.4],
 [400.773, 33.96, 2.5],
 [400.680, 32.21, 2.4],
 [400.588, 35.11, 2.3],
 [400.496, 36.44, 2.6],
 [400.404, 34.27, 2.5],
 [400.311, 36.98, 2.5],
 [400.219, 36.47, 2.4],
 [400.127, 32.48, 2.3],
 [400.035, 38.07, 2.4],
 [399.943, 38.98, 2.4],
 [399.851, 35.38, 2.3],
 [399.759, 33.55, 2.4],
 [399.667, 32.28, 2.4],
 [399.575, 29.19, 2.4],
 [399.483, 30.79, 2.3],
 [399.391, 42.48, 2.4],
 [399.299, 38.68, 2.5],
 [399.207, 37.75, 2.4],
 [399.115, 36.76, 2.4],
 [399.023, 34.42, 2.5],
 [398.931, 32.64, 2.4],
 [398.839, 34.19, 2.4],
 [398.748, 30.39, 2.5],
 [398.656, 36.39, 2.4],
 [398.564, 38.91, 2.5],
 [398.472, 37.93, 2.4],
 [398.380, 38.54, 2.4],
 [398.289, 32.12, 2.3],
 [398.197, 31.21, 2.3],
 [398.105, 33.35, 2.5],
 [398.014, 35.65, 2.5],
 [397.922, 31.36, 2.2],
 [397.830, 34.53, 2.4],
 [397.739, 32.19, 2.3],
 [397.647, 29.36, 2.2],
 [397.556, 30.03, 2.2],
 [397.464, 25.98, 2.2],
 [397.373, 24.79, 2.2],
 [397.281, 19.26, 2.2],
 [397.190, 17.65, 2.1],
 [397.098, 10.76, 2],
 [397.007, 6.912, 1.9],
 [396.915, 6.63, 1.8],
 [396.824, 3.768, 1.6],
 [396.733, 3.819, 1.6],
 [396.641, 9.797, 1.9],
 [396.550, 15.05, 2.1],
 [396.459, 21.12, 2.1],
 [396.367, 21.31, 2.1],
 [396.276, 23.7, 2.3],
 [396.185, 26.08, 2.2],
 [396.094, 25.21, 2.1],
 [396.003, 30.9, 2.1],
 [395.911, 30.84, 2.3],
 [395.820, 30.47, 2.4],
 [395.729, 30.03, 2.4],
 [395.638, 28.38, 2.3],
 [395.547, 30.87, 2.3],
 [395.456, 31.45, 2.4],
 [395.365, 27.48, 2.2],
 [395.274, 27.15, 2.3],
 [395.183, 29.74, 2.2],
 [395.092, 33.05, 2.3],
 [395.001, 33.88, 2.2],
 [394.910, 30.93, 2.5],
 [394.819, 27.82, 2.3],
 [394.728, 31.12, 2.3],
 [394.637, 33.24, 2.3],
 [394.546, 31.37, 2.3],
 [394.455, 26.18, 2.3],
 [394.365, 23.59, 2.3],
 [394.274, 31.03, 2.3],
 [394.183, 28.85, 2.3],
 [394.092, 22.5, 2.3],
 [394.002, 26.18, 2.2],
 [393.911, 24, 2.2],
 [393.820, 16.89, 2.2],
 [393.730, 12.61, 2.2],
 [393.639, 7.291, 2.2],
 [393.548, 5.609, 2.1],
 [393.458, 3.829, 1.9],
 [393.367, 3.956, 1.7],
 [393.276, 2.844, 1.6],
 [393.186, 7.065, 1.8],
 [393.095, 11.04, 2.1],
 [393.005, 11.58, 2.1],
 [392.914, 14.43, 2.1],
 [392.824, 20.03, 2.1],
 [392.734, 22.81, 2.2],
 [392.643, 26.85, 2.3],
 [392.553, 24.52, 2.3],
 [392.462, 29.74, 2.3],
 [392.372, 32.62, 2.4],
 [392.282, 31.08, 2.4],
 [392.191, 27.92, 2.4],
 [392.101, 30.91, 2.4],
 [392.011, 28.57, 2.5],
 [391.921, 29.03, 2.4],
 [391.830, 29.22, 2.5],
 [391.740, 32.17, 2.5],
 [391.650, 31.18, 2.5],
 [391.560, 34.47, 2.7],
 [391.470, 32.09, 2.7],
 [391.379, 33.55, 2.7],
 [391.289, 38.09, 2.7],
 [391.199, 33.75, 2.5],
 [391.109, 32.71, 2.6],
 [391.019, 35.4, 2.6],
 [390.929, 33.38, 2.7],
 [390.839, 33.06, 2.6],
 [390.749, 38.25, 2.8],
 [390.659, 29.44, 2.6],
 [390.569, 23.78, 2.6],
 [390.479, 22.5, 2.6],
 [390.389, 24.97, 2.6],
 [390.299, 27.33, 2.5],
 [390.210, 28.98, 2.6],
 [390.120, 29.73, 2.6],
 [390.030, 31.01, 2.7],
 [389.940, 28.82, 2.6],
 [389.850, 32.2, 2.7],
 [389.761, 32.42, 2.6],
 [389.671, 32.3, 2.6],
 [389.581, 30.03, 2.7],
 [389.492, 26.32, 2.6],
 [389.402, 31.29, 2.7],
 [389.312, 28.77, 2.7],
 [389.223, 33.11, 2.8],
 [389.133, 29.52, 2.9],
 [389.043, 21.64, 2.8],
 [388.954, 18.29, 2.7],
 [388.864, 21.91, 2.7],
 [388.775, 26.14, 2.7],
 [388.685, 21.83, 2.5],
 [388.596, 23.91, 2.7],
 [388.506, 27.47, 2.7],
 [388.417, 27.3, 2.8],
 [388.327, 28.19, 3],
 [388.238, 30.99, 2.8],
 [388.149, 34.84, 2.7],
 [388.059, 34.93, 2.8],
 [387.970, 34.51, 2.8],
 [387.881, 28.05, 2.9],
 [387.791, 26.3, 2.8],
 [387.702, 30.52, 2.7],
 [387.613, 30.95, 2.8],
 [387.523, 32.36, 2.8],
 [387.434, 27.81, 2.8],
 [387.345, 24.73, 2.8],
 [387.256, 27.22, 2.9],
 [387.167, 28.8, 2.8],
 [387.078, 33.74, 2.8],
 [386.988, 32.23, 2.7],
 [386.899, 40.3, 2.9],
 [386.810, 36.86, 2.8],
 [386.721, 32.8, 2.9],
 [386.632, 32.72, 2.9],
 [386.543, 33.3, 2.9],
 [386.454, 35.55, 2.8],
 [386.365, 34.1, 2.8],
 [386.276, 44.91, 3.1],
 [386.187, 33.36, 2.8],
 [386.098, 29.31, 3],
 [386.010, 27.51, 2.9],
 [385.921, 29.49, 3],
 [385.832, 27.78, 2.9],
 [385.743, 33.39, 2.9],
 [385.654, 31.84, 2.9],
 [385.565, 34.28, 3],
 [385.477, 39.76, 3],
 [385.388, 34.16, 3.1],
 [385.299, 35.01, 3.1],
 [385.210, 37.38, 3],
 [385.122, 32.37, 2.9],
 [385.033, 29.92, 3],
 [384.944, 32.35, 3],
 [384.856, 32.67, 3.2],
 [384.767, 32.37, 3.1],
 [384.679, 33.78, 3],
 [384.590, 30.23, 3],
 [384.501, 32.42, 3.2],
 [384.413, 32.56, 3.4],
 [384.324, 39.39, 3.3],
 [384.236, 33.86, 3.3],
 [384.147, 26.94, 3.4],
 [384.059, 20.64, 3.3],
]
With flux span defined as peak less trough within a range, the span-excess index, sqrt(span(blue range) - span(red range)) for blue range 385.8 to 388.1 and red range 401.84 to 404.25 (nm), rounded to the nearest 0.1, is 3.0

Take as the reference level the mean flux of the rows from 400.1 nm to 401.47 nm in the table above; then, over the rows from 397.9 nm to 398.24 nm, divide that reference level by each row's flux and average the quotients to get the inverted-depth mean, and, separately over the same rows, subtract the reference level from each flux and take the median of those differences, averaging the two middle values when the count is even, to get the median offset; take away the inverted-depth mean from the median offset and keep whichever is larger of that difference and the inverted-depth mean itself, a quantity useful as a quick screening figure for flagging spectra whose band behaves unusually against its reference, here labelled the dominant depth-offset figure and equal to 1.08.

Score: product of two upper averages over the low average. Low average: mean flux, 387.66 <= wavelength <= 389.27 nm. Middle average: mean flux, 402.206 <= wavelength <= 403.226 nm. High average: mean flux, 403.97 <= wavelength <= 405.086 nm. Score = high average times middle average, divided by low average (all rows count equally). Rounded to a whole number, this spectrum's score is 45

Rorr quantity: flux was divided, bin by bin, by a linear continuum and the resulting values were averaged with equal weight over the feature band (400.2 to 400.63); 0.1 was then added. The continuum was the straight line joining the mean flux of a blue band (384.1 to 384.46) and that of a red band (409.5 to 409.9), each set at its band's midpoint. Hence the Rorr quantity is 1.17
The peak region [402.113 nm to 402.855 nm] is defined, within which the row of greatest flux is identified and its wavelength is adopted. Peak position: 402.622 nm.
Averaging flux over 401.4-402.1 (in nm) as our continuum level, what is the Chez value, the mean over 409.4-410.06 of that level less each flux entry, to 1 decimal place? 4.8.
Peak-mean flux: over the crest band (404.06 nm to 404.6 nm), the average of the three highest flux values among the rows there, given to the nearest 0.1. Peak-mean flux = 36.6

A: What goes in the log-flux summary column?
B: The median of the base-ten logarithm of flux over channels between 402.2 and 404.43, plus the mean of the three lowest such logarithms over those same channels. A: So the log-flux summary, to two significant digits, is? 3.1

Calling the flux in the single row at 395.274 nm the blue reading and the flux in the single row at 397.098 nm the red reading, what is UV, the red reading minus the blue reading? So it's -16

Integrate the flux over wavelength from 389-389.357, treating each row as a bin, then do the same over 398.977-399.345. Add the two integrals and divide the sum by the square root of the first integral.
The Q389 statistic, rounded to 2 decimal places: 7.45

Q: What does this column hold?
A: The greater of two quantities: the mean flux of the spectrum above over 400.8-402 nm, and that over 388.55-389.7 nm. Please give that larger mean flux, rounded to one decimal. 36.9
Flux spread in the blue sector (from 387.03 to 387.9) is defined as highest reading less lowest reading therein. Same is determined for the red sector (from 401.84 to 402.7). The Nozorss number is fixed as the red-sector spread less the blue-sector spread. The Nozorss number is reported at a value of -4.1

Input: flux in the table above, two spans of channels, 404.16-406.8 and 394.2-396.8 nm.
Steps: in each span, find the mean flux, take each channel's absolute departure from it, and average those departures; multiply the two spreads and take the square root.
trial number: 3.3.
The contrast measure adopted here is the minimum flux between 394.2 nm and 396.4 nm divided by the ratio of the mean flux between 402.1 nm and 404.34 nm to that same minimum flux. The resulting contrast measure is 12.6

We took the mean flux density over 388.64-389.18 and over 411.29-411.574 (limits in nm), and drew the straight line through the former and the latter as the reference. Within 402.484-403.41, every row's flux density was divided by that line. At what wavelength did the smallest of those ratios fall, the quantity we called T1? 403.086 nm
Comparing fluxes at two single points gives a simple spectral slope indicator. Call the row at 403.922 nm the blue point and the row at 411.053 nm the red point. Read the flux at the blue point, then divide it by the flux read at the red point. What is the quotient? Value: 1.1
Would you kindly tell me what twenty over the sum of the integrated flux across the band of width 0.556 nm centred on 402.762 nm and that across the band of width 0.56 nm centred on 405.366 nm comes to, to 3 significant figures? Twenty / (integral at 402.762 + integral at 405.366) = 0.498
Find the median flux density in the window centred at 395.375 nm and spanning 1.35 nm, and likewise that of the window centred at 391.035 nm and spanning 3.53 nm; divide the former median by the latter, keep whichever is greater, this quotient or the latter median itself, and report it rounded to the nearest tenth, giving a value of 30.9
